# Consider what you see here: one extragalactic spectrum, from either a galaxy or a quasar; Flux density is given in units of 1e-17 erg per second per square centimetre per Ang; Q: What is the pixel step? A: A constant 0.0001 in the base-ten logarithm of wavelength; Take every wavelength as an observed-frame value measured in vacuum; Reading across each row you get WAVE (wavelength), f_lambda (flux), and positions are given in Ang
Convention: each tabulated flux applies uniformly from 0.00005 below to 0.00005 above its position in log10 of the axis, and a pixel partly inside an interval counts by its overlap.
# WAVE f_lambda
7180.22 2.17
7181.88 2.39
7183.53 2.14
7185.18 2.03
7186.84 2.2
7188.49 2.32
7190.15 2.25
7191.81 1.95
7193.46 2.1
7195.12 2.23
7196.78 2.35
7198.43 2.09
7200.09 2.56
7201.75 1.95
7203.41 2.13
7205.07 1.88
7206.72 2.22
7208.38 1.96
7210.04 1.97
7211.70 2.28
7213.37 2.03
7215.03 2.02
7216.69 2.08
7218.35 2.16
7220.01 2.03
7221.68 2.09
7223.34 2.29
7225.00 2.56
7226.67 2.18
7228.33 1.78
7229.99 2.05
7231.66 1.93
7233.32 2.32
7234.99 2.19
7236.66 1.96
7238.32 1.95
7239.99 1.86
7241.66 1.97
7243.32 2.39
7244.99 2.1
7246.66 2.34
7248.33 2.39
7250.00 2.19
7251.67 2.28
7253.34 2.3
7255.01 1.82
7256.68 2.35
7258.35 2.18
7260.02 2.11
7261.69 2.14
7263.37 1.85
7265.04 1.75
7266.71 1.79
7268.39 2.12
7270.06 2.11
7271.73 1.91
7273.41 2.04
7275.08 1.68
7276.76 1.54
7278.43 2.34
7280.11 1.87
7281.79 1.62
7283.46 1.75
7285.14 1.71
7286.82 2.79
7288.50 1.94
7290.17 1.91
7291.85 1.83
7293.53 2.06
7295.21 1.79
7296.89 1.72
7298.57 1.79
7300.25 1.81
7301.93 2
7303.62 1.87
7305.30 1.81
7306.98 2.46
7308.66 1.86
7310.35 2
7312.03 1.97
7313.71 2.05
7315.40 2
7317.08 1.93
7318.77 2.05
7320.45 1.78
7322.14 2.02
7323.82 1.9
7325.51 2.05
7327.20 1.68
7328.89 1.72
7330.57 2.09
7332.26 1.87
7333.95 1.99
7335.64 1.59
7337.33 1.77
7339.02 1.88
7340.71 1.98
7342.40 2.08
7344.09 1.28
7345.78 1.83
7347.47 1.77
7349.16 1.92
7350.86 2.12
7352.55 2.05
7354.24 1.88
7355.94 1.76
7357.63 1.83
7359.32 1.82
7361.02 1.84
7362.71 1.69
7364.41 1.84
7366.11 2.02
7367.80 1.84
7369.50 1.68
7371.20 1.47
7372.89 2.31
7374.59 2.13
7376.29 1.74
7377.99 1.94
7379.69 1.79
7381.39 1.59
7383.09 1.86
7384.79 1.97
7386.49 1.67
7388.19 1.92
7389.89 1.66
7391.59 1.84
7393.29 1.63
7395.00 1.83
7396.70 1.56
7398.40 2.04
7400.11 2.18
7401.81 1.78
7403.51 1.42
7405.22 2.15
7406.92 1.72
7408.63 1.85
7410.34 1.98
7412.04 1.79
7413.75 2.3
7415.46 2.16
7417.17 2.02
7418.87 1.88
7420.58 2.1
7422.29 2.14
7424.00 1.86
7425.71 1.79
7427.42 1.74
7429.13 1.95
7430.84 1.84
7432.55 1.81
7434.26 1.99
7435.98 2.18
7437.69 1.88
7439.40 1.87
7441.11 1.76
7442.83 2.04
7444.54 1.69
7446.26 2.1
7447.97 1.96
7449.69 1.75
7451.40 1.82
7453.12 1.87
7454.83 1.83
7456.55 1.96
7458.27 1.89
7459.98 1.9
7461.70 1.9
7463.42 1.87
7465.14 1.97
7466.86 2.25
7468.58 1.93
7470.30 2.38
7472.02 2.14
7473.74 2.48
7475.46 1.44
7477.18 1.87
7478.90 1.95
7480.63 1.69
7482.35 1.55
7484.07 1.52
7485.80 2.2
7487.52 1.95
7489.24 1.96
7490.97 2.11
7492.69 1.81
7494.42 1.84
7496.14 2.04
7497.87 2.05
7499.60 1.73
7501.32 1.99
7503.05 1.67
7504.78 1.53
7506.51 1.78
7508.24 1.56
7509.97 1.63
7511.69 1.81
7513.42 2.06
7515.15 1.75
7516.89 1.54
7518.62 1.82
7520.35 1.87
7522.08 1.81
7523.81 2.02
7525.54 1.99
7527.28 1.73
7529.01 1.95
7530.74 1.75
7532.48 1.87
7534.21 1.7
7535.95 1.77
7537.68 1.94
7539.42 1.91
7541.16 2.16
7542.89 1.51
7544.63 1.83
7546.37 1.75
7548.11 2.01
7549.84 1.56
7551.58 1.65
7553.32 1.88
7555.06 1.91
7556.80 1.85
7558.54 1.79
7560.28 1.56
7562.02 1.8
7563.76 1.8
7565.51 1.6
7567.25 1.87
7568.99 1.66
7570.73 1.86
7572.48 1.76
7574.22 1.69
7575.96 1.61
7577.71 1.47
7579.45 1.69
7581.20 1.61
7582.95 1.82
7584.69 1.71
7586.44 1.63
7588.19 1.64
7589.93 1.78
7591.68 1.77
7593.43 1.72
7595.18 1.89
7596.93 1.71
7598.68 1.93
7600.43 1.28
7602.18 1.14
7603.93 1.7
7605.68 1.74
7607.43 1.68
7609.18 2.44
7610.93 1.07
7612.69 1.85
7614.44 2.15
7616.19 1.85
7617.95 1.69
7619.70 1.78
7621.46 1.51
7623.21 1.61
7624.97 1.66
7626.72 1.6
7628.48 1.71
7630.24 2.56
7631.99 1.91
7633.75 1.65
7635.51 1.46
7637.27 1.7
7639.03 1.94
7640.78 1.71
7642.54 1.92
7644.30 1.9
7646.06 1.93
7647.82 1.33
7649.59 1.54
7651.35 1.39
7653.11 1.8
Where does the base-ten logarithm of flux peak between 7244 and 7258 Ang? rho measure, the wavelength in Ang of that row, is 7248.33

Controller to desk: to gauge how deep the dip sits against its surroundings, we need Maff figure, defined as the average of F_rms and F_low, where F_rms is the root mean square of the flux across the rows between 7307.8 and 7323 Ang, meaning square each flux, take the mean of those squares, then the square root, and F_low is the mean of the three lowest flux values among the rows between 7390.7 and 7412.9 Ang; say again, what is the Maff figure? 1.75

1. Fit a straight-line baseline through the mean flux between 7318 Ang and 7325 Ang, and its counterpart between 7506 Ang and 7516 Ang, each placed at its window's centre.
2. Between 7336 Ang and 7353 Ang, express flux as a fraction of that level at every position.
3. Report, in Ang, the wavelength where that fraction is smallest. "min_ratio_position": 7344.09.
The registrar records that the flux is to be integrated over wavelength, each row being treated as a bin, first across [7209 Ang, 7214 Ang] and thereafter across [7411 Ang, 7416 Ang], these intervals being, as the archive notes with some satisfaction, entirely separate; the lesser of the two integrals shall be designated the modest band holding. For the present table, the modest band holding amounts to 10.4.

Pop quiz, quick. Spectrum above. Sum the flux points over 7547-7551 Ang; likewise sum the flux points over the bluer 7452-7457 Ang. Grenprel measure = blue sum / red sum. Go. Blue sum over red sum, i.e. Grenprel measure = 1.6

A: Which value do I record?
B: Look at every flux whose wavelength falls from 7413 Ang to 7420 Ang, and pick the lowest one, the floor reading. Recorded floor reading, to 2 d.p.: 1.88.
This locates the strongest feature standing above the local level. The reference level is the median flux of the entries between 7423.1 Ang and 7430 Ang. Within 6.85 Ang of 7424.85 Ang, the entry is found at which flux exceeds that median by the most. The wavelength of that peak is 7422.29 Ang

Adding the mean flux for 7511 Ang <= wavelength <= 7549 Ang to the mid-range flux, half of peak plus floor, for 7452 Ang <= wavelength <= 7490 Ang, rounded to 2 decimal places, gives 3.80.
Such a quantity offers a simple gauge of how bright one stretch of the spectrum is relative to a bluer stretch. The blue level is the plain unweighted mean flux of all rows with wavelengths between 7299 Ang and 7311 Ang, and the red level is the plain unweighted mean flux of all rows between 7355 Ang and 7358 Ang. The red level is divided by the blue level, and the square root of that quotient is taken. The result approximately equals 0.95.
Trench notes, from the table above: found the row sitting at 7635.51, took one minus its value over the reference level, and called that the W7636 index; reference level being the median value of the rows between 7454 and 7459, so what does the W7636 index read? 0.23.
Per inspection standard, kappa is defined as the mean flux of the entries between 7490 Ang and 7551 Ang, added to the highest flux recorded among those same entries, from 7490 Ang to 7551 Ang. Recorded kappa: 3.98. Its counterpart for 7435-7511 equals 4.37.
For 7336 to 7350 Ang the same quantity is 3.89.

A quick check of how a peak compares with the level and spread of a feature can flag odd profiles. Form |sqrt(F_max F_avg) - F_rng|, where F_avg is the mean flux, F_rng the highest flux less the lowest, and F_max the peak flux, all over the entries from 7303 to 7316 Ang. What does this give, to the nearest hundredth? 1.57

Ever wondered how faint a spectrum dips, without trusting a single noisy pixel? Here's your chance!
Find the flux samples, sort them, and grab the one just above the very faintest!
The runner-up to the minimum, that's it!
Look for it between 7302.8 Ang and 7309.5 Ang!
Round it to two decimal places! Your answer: 1.86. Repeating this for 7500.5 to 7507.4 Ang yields 1.67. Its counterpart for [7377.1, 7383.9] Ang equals 1.79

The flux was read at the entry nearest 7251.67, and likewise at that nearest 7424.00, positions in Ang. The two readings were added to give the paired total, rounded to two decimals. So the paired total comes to 4.14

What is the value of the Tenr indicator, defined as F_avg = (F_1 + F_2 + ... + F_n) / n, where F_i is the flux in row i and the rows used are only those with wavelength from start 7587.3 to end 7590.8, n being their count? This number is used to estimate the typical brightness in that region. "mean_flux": 1.71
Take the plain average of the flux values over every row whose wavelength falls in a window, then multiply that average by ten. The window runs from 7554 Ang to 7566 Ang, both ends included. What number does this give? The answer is 17.6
